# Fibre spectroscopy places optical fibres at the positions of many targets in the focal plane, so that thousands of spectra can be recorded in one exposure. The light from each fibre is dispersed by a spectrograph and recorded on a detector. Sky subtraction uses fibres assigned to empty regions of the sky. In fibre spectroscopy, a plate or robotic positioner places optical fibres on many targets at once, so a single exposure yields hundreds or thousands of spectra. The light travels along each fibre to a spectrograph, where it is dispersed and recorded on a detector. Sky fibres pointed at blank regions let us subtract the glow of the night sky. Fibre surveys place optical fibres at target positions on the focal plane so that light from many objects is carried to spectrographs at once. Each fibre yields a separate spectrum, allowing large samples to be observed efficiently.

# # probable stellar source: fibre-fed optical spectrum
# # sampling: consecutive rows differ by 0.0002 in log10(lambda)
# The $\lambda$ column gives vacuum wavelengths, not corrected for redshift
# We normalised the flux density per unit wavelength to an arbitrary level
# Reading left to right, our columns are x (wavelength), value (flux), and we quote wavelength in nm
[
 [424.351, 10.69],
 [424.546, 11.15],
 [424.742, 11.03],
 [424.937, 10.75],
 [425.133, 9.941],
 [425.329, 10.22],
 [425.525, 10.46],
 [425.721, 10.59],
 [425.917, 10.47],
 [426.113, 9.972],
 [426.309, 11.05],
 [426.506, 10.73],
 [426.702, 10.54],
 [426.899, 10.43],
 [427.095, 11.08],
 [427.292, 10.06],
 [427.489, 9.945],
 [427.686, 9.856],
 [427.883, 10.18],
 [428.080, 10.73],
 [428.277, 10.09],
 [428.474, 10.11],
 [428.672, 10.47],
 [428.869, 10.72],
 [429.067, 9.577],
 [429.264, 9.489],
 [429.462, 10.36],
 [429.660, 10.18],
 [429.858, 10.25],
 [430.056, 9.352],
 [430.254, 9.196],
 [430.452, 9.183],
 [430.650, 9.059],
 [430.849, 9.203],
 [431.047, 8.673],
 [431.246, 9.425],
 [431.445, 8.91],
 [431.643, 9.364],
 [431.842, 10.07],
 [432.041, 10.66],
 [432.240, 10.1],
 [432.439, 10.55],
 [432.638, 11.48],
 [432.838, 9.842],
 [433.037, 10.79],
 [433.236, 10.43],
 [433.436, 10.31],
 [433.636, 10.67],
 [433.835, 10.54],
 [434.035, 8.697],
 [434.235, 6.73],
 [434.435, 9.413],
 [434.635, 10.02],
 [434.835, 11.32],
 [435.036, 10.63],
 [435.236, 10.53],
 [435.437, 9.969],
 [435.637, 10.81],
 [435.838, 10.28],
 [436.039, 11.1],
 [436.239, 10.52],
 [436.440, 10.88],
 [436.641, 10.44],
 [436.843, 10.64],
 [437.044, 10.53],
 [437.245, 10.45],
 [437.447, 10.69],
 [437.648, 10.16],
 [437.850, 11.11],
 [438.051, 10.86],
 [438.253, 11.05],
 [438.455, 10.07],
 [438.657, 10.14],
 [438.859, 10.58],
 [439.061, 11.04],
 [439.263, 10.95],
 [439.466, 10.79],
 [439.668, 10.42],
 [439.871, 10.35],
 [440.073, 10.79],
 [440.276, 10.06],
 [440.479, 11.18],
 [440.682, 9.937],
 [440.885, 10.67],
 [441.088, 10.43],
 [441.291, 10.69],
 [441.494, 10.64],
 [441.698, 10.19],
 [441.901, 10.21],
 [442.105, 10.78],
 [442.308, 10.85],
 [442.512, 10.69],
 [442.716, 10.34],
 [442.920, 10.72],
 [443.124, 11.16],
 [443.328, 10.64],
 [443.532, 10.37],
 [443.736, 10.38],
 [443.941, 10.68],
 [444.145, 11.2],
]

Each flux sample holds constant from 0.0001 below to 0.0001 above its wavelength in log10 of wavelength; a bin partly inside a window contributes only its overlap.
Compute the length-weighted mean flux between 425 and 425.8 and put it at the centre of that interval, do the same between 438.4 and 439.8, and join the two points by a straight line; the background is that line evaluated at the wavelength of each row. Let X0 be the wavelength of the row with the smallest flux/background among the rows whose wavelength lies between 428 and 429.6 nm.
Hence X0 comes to 429.264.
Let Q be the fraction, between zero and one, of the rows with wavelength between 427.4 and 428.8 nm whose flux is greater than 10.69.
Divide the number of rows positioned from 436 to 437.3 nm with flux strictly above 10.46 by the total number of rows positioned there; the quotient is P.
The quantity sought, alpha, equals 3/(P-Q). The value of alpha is 5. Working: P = 0.71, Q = 0.14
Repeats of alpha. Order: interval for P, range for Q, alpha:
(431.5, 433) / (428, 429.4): 21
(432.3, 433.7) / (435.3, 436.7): 21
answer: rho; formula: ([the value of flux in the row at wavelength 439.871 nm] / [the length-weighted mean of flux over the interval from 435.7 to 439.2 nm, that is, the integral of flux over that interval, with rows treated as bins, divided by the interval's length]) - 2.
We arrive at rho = -1.03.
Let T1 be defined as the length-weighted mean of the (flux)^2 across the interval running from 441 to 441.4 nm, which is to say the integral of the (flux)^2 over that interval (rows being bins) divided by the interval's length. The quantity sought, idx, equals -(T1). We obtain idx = -112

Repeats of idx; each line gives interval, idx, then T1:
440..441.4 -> -111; 111.1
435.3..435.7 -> -108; 107.6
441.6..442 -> -104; 104.2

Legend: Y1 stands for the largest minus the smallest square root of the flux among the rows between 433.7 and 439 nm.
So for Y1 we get 0.77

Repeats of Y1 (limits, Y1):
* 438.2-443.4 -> 0.19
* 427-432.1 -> 0.38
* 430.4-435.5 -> 0.79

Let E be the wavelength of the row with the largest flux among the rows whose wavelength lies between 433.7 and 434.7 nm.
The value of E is 433.835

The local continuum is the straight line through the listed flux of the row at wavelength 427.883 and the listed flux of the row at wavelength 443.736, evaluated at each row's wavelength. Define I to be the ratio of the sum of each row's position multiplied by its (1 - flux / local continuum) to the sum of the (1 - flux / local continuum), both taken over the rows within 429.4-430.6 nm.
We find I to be 430.32 nm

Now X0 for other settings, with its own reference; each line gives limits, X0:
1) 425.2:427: 426.113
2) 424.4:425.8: 425.133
